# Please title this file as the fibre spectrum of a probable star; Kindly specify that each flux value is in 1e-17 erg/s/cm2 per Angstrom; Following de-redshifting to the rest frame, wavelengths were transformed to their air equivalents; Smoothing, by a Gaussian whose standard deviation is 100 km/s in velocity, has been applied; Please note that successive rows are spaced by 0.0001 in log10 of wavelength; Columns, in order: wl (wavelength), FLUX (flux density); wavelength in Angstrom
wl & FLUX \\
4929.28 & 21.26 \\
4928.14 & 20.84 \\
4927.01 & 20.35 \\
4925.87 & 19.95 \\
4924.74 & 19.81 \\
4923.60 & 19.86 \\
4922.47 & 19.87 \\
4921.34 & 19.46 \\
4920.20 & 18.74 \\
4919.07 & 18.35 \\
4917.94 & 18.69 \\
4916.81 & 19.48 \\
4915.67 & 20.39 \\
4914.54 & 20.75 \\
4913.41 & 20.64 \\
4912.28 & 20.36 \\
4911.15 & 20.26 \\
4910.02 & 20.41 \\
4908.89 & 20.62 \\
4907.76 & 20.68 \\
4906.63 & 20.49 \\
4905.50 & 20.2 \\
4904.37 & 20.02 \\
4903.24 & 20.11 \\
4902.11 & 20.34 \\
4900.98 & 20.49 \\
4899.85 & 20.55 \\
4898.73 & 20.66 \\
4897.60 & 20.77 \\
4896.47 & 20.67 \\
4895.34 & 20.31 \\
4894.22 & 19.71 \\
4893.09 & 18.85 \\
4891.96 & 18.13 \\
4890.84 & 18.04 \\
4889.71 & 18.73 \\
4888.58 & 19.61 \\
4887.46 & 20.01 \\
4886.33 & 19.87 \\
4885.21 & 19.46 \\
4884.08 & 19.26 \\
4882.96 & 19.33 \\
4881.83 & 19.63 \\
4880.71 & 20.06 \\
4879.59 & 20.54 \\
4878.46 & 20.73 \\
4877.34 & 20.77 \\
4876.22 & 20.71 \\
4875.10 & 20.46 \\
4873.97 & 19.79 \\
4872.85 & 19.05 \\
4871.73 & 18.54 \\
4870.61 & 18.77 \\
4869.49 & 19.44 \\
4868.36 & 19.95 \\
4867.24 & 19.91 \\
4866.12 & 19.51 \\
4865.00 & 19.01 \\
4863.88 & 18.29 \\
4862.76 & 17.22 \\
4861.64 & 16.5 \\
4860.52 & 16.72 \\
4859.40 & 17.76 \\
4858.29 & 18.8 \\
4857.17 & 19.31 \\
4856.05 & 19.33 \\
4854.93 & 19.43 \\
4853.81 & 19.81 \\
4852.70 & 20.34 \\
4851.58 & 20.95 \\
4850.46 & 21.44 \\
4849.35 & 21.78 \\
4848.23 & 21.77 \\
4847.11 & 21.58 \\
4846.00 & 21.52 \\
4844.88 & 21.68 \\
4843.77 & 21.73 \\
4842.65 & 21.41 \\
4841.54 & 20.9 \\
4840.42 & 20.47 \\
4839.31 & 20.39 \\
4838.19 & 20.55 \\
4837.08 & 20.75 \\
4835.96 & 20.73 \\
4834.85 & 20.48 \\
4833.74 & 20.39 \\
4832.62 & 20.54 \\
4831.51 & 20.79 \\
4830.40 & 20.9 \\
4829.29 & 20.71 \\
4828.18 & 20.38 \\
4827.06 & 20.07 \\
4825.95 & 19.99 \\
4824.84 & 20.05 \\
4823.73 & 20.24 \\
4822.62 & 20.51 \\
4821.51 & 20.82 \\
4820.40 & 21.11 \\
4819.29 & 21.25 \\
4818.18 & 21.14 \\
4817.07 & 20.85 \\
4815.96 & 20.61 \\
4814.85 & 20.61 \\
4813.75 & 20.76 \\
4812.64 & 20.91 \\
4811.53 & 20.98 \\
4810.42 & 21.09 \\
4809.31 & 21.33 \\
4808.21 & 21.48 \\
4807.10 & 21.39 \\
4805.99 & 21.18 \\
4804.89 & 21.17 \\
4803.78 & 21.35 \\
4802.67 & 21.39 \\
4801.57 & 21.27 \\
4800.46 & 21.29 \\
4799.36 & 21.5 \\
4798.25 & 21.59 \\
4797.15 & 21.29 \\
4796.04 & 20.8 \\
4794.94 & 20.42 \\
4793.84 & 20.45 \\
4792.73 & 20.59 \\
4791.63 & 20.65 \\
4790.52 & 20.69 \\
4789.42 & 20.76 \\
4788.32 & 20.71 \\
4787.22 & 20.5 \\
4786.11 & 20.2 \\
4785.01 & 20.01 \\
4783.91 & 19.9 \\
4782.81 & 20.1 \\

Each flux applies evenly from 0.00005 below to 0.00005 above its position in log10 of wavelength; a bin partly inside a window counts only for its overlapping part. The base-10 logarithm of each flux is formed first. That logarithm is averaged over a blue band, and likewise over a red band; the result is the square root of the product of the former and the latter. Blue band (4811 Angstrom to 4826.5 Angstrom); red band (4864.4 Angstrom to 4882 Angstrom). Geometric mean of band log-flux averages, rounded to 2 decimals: 1.31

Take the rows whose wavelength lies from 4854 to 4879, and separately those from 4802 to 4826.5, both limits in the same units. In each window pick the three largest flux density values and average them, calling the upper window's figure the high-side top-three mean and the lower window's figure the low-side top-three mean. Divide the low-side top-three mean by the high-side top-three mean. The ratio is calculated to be 1.03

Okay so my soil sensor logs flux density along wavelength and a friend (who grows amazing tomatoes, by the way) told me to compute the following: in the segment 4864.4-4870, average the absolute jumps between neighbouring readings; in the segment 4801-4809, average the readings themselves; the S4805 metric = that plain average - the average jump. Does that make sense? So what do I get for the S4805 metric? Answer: 21.0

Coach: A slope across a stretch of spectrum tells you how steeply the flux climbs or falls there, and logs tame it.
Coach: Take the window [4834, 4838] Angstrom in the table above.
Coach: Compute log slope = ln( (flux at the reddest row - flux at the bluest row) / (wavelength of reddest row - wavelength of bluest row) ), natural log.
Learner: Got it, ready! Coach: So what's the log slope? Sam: -2.1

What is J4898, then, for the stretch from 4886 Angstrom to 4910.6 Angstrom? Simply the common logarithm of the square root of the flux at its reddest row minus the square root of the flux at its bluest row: -1.2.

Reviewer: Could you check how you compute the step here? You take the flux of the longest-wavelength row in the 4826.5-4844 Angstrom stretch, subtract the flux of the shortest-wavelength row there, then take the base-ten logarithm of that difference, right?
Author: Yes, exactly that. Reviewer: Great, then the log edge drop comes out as 0.22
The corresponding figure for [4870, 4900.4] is 0.25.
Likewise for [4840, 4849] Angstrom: 0.11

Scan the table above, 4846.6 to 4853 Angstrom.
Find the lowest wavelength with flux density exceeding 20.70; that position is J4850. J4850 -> 4847.11 Angstrom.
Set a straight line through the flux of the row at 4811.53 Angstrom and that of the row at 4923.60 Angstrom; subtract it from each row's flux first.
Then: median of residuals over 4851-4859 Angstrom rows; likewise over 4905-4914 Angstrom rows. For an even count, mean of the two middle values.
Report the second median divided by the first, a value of -0.4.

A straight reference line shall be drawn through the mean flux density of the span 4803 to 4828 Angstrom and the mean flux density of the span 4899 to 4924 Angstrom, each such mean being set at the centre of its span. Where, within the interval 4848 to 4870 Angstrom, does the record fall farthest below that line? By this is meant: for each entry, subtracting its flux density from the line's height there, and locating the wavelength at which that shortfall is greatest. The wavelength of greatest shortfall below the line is 4861.64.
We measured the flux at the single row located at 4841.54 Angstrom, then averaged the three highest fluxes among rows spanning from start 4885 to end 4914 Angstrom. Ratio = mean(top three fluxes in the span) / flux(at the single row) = 0.99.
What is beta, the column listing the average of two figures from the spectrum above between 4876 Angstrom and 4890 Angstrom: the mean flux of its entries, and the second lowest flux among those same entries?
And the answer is 19.6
